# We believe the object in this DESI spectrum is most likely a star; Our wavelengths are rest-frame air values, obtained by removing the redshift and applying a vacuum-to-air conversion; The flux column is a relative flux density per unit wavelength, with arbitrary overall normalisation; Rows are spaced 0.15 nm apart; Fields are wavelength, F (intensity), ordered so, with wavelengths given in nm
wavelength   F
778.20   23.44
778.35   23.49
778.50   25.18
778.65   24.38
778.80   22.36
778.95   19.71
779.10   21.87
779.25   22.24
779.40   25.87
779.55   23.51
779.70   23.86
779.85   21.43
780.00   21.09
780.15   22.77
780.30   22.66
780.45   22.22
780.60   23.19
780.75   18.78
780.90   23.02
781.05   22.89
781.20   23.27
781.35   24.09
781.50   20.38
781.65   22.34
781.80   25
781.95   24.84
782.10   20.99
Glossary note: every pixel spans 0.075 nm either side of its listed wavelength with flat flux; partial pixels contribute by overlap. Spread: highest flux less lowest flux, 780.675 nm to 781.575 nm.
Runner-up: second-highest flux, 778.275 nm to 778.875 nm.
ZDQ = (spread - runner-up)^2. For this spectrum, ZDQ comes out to 364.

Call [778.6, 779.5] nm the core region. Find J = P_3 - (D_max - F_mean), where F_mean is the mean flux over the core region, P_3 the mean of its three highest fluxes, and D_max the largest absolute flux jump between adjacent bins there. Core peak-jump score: 43.3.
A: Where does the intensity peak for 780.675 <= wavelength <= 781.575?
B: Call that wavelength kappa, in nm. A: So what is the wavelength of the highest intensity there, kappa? 781.35 nm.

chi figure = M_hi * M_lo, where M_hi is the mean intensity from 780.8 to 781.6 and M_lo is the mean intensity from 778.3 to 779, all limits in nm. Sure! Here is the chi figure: 523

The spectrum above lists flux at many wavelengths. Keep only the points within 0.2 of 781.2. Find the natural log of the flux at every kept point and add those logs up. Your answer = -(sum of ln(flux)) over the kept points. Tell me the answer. -9.5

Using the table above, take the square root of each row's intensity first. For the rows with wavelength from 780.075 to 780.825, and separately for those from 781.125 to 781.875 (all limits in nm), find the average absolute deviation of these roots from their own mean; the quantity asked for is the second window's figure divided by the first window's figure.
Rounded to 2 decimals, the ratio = 1.01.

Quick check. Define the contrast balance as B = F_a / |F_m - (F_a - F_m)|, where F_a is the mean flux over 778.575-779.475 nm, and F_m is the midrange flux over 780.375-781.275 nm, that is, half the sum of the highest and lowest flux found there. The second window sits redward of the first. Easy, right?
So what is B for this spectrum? 1.18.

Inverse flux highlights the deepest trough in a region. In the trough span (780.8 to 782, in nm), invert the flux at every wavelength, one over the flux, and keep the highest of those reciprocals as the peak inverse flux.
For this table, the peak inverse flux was 0.049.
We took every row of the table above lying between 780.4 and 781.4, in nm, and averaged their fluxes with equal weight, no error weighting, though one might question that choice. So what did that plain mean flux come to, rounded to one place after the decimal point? 22.5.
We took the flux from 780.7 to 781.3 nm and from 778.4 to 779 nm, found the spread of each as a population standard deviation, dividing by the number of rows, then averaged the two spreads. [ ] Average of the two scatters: 2.0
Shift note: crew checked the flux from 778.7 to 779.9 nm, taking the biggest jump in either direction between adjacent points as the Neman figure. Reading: 3.6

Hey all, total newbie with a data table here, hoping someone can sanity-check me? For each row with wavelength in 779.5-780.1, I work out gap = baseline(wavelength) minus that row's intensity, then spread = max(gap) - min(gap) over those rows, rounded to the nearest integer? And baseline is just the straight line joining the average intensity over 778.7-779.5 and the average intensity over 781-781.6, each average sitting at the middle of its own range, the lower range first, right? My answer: 3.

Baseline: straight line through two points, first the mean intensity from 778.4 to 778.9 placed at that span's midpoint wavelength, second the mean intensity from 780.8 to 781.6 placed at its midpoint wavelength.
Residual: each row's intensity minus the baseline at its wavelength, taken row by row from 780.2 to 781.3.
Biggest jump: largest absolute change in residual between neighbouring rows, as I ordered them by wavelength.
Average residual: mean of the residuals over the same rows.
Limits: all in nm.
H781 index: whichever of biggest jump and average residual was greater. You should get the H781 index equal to 4.3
